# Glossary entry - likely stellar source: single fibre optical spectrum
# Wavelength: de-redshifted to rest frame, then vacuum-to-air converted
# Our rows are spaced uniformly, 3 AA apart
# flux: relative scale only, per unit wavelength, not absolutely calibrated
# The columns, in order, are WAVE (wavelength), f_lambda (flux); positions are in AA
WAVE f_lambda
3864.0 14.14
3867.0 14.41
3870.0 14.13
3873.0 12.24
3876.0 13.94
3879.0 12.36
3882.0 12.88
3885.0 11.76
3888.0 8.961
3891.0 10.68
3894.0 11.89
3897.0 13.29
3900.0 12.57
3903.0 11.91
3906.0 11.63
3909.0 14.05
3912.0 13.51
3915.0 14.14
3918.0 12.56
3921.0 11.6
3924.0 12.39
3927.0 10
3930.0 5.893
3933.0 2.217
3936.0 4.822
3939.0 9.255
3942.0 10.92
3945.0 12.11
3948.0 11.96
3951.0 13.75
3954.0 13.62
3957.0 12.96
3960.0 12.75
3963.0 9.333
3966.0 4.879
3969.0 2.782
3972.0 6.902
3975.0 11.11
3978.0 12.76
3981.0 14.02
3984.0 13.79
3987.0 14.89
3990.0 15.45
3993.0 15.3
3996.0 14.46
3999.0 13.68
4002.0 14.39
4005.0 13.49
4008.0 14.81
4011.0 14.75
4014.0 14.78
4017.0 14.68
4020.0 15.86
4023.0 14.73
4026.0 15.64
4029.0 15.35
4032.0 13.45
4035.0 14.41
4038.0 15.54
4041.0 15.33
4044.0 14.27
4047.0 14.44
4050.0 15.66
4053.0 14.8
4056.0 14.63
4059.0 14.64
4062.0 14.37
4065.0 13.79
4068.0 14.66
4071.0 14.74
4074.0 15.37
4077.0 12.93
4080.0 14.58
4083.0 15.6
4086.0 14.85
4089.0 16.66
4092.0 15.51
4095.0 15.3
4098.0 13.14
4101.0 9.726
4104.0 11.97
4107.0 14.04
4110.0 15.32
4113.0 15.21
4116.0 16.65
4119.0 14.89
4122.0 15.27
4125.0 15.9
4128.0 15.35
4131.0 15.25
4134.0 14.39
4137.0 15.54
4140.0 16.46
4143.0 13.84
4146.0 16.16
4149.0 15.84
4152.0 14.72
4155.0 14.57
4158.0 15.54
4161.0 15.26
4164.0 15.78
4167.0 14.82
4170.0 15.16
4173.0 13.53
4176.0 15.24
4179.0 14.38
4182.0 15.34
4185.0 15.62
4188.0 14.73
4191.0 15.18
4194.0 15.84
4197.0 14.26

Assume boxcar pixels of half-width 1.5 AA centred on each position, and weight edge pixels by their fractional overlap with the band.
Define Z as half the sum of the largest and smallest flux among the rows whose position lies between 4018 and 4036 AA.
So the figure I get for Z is 14.7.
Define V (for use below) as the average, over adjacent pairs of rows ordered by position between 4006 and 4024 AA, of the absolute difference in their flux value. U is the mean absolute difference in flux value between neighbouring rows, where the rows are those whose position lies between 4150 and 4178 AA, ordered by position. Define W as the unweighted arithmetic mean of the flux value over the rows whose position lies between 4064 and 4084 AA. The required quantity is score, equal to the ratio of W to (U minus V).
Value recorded 45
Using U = 0.82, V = 0.50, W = 14.5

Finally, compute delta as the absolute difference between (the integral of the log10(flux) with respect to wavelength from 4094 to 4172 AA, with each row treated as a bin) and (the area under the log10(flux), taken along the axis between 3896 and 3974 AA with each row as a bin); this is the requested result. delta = 15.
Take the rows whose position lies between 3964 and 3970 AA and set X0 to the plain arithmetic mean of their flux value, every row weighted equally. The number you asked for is 3.8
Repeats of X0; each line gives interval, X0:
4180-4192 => 15.2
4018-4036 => 14.9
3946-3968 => 11.3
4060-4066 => 14.1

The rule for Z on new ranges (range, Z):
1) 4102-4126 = 14.3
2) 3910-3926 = 12.9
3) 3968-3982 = 8.4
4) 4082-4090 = 15.8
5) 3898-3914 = 12.8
